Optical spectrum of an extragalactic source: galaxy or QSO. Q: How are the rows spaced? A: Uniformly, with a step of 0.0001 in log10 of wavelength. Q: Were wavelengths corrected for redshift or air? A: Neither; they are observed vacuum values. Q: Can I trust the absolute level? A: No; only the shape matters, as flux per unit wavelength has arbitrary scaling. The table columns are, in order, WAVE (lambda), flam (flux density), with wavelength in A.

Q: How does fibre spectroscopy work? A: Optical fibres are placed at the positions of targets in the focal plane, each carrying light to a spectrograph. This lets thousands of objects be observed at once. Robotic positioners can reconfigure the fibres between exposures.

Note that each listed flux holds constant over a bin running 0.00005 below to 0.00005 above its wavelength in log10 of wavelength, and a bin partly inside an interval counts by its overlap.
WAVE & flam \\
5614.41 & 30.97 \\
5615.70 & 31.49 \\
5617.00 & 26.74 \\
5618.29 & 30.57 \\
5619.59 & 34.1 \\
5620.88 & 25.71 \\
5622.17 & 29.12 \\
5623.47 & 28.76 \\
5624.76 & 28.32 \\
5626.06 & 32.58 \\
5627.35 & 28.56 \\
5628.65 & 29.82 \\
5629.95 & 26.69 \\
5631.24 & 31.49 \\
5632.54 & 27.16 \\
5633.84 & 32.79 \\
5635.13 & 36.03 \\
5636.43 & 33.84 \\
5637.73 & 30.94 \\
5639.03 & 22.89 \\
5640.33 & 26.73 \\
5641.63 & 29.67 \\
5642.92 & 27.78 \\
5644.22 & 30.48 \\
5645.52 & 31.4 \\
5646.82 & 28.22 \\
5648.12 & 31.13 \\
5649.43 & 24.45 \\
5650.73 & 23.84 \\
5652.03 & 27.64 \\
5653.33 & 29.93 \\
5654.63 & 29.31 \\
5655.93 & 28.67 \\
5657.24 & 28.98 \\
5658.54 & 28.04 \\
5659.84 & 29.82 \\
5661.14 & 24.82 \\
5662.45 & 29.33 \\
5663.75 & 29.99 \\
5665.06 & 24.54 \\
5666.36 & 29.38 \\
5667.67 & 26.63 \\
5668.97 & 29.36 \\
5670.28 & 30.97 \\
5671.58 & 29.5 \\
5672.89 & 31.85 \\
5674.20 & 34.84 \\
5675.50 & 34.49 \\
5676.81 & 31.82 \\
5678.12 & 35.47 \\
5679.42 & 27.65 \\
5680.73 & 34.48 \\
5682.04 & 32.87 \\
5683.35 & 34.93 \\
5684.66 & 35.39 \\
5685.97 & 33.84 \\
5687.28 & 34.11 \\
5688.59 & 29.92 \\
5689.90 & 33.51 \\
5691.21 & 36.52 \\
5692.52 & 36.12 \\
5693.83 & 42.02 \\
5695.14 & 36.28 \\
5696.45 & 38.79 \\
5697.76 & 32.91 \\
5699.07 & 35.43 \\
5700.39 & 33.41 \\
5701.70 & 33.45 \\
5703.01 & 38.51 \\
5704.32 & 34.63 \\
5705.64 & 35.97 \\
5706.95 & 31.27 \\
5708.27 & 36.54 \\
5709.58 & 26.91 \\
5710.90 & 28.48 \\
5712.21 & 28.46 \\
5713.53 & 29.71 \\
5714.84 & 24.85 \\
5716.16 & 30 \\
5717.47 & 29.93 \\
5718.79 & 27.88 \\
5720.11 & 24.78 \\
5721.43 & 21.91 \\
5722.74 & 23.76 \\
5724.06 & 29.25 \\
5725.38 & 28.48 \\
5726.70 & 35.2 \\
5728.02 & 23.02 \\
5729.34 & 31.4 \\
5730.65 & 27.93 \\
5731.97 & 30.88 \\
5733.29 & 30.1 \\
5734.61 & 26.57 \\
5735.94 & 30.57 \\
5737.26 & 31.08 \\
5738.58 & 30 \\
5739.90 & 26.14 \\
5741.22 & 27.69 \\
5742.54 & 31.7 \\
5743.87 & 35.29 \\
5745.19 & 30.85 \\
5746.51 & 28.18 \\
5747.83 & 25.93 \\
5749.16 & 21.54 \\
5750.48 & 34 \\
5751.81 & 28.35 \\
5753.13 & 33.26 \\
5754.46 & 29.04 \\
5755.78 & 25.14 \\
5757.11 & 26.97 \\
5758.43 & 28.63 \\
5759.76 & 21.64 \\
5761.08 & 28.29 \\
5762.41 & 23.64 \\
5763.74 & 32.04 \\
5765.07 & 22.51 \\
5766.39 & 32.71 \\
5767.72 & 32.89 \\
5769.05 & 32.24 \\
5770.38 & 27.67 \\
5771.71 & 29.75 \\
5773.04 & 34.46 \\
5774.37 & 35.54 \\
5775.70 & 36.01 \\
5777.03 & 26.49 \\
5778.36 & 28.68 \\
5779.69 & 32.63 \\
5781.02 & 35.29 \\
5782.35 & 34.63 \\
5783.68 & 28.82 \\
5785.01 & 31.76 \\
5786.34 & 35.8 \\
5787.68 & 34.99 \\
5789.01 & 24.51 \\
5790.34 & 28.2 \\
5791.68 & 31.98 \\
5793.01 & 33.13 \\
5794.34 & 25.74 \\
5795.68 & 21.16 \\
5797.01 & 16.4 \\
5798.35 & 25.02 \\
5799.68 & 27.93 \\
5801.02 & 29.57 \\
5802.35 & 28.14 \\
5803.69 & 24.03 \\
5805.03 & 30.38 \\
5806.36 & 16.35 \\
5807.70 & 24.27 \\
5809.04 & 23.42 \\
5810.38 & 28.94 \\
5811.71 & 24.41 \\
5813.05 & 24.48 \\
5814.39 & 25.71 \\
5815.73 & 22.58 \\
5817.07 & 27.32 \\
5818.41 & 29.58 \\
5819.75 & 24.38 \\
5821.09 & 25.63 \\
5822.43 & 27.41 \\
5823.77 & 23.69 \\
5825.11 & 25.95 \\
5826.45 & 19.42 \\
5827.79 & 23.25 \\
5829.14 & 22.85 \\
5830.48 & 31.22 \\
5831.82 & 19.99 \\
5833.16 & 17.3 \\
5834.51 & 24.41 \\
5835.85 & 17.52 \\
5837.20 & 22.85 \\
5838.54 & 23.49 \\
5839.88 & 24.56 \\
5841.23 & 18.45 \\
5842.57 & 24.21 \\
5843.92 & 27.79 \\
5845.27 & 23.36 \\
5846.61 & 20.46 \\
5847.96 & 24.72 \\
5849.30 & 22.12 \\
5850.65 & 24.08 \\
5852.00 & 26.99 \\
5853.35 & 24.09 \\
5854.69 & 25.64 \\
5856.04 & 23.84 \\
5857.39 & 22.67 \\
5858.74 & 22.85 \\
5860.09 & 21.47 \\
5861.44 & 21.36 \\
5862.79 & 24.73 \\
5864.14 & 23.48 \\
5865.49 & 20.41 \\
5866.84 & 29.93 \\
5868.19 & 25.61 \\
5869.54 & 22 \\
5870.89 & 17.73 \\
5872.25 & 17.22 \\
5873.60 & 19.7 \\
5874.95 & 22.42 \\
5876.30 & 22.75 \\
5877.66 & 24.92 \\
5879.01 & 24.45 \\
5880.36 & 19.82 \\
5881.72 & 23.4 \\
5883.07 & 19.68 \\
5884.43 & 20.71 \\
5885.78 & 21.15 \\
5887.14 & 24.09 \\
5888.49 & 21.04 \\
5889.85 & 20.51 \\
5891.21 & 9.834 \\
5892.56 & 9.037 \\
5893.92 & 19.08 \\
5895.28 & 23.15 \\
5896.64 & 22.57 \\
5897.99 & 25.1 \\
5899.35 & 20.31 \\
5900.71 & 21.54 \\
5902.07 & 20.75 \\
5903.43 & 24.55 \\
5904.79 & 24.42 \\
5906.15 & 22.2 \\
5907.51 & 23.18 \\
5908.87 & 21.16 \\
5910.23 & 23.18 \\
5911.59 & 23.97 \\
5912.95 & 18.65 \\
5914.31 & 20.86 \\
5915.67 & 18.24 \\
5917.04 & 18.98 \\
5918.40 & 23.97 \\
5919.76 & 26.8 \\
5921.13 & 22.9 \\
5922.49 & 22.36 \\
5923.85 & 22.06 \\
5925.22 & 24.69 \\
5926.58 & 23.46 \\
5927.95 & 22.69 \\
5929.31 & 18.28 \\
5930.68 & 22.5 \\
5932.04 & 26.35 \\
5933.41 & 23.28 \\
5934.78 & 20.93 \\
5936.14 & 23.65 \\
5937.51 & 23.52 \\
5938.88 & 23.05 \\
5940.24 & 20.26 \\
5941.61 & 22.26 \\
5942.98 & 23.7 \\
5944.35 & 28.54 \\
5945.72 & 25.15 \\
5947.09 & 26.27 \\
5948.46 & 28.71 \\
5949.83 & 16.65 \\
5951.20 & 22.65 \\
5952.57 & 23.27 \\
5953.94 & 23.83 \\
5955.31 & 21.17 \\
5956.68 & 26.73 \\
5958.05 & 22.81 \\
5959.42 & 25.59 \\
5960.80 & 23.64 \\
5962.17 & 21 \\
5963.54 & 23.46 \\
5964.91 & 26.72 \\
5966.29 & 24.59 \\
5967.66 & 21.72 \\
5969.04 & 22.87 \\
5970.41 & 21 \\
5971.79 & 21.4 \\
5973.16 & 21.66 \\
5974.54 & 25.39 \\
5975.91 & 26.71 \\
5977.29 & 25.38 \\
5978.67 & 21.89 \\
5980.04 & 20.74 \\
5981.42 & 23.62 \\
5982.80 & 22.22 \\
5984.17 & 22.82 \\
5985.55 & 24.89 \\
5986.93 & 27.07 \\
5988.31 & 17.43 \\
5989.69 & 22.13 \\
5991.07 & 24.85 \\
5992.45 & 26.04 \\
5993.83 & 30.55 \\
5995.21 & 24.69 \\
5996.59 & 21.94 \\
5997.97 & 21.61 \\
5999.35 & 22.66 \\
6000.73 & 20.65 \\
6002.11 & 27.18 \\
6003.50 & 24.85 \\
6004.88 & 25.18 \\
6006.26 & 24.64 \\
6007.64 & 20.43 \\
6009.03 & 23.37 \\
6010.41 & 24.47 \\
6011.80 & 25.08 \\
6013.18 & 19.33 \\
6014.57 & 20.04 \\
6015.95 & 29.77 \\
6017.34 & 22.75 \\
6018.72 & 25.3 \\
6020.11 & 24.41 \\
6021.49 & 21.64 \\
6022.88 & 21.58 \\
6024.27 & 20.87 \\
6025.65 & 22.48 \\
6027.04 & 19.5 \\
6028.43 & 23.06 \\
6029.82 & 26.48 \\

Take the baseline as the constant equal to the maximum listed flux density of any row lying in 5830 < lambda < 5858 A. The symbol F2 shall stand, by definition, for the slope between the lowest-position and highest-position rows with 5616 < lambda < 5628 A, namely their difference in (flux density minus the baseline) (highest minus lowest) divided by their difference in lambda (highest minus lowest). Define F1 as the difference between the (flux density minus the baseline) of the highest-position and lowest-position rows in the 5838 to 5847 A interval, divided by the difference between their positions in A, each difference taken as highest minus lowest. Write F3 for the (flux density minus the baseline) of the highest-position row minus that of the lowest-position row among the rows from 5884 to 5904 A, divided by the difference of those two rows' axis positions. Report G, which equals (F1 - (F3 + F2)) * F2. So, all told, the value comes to -0.13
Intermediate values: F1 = -0.38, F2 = 0.18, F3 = 0.20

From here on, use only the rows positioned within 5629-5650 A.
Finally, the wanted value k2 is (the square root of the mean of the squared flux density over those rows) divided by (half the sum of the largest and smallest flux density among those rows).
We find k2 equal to 1.01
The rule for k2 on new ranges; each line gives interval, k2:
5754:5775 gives 1.02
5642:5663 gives 1.03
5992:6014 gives 0.97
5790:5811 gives 1.07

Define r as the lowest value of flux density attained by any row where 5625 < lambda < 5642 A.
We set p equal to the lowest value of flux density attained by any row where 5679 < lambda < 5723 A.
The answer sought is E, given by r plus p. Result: 45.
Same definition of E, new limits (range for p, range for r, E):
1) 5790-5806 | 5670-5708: 44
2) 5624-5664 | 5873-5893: 32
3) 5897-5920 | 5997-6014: 38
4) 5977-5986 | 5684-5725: 43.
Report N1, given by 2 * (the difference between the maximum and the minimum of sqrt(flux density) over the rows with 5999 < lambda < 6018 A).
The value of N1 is 2.1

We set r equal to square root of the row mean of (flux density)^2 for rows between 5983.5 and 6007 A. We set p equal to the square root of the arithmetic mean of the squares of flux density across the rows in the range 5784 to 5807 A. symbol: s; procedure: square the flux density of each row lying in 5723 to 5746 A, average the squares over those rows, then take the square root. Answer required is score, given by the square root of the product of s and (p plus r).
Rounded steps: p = 27.9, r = 24.2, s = 29.9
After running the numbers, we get 39.5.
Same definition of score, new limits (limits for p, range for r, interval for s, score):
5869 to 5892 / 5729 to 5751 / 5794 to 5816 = 35.5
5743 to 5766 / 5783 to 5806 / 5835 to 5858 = 36.5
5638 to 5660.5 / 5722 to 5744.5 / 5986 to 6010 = 37.3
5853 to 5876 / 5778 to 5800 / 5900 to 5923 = 34.2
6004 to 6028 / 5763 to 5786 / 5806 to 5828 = 36.8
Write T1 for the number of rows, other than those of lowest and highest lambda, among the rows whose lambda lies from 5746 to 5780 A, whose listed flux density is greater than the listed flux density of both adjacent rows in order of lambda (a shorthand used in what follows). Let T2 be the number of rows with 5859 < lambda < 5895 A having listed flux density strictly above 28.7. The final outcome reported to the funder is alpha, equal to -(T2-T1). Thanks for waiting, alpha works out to 6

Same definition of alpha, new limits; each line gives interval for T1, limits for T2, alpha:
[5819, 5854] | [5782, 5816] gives -1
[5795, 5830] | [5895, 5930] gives 9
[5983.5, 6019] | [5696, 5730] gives -9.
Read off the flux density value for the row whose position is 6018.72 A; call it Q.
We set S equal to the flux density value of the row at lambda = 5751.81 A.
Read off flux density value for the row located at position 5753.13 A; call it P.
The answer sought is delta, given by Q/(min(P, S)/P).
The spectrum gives 30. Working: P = 33.26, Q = 25.3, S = 28.35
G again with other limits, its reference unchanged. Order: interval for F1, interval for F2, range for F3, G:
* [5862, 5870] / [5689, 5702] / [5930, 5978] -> 0.00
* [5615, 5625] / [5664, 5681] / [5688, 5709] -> -0.84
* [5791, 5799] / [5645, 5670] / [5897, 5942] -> 0.08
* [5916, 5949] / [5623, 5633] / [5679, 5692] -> 0.05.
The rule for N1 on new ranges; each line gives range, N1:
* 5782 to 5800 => 3.9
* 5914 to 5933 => 1.8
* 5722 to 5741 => 2.3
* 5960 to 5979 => 1.2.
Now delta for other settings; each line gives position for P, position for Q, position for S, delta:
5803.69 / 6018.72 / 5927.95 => 27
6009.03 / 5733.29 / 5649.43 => 30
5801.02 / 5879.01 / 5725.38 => 25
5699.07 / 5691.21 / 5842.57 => 53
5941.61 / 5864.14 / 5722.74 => 23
